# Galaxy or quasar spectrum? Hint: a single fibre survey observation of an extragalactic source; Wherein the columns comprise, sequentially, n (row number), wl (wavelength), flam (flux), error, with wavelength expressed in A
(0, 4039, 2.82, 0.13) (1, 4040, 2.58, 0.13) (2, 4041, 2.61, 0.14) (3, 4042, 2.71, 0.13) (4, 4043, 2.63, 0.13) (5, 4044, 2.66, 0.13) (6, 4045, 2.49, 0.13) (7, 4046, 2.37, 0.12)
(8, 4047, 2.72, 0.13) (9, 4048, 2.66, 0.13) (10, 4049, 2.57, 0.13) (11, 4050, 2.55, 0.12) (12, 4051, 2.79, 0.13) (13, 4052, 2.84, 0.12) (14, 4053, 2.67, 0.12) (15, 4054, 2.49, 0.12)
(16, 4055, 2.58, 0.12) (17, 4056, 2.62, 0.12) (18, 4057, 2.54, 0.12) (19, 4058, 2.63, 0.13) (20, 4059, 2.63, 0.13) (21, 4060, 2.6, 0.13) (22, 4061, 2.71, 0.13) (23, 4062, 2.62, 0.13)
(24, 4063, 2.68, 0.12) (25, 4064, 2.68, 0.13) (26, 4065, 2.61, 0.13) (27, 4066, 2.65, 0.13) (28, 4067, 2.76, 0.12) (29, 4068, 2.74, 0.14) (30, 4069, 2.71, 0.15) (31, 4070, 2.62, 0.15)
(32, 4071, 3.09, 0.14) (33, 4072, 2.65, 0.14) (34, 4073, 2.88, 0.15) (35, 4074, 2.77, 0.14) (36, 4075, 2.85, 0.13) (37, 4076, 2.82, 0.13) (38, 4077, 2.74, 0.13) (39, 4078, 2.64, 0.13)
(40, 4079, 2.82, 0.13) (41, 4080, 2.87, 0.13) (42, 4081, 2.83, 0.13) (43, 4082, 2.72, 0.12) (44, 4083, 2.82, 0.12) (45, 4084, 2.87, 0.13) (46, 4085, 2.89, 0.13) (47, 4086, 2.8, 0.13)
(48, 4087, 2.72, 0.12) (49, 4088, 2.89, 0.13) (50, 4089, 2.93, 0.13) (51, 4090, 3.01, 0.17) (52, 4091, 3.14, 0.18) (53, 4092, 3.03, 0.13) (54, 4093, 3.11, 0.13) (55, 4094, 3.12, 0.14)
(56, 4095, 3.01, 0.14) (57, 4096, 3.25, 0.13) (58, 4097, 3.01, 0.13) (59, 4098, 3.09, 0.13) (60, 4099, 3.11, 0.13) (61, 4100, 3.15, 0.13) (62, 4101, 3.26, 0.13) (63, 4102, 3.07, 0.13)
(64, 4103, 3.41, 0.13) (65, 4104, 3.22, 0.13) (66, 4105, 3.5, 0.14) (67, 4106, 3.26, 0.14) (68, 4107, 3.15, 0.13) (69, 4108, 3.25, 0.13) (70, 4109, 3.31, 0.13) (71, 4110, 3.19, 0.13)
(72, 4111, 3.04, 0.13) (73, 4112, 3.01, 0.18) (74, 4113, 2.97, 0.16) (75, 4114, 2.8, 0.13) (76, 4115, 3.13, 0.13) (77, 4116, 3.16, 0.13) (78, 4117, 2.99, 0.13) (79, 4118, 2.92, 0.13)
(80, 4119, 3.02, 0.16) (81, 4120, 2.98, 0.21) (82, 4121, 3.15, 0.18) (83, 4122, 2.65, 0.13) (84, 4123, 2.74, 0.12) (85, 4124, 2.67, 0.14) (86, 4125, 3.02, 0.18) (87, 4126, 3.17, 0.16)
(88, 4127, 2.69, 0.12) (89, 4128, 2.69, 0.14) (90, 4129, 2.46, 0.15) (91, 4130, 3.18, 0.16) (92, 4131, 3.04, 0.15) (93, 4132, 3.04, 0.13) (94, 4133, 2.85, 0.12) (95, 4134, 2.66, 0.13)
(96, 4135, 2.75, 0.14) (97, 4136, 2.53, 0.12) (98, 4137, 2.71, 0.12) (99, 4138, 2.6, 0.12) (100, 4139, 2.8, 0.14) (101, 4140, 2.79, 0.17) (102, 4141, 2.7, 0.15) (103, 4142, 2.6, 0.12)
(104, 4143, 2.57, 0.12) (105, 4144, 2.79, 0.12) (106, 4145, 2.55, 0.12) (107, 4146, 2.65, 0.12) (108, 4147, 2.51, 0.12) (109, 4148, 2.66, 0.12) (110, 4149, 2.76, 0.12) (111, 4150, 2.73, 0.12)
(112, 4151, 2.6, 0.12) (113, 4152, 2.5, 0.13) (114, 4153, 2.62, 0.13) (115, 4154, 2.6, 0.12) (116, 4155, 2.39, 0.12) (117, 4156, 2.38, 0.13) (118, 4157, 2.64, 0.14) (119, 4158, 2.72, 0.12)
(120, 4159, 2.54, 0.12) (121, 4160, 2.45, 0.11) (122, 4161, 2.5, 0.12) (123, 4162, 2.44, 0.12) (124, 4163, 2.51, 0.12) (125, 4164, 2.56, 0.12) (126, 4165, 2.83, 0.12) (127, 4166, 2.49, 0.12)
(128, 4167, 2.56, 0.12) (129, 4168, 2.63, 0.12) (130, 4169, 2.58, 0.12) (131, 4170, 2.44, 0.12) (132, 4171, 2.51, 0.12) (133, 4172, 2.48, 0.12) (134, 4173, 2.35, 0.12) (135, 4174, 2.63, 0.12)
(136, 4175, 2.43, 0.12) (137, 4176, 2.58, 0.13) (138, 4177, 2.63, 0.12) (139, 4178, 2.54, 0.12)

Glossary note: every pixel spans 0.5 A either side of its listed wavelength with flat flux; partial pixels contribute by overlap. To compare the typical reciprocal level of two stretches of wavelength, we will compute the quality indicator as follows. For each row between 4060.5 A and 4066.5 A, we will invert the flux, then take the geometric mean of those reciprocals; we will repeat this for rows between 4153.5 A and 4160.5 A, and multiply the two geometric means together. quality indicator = 0.149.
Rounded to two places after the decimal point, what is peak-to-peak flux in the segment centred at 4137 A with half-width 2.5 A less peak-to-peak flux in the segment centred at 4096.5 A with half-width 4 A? 0.03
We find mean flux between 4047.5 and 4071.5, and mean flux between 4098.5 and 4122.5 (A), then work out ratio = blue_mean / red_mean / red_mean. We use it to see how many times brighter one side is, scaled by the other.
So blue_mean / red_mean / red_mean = 0.28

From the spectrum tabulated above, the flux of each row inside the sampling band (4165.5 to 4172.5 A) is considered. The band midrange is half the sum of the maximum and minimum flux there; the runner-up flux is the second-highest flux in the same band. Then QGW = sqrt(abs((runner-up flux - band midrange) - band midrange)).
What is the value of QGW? 1.58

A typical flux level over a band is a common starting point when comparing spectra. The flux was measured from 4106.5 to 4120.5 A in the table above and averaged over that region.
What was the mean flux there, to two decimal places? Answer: 3.07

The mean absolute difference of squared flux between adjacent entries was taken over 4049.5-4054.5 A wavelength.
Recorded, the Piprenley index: 0.86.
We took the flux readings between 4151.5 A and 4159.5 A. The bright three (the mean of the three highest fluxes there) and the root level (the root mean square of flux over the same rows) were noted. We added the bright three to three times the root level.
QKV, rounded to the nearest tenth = 10.3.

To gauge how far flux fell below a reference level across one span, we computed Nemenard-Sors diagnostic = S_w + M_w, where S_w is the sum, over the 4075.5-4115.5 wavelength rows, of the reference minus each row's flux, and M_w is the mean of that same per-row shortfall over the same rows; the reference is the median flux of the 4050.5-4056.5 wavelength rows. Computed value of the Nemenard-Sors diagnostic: -16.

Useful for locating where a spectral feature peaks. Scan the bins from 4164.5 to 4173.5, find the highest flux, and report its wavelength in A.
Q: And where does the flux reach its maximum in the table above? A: 4165 A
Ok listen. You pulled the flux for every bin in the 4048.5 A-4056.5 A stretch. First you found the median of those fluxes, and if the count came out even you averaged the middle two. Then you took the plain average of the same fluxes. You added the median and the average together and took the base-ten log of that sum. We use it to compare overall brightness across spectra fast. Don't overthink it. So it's 0.719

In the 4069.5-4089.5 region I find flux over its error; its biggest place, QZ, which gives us 4083 A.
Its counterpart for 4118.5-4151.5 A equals 4133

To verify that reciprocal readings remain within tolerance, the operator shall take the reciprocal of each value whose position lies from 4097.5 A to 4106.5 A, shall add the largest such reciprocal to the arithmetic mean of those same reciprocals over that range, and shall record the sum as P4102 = 0.636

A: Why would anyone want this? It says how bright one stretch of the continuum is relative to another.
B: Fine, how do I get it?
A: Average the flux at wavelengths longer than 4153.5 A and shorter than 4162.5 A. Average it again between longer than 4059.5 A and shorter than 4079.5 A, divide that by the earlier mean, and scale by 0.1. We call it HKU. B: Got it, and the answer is 0.109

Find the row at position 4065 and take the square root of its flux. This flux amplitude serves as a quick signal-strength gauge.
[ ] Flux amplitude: 1.62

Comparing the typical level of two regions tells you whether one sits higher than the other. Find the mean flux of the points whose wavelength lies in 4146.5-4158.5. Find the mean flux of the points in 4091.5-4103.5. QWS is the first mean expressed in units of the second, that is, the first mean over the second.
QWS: 0.83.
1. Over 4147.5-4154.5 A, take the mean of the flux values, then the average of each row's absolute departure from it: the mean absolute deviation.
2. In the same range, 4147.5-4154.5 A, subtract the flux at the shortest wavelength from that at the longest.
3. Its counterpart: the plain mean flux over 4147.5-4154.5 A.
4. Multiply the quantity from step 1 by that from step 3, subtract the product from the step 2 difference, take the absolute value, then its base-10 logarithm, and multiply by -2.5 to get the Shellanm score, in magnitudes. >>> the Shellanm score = 1.6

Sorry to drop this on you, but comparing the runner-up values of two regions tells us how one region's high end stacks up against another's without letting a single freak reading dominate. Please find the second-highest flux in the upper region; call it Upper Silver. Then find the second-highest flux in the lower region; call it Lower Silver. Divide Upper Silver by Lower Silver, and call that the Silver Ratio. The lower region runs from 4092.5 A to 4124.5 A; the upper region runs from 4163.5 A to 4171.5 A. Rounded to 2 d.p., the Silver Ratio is 0.77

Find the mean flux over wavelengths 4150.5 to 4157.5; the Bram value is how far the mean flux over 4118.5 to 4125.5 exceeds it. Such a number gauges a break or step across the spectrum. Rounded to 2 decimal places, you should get 0.36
